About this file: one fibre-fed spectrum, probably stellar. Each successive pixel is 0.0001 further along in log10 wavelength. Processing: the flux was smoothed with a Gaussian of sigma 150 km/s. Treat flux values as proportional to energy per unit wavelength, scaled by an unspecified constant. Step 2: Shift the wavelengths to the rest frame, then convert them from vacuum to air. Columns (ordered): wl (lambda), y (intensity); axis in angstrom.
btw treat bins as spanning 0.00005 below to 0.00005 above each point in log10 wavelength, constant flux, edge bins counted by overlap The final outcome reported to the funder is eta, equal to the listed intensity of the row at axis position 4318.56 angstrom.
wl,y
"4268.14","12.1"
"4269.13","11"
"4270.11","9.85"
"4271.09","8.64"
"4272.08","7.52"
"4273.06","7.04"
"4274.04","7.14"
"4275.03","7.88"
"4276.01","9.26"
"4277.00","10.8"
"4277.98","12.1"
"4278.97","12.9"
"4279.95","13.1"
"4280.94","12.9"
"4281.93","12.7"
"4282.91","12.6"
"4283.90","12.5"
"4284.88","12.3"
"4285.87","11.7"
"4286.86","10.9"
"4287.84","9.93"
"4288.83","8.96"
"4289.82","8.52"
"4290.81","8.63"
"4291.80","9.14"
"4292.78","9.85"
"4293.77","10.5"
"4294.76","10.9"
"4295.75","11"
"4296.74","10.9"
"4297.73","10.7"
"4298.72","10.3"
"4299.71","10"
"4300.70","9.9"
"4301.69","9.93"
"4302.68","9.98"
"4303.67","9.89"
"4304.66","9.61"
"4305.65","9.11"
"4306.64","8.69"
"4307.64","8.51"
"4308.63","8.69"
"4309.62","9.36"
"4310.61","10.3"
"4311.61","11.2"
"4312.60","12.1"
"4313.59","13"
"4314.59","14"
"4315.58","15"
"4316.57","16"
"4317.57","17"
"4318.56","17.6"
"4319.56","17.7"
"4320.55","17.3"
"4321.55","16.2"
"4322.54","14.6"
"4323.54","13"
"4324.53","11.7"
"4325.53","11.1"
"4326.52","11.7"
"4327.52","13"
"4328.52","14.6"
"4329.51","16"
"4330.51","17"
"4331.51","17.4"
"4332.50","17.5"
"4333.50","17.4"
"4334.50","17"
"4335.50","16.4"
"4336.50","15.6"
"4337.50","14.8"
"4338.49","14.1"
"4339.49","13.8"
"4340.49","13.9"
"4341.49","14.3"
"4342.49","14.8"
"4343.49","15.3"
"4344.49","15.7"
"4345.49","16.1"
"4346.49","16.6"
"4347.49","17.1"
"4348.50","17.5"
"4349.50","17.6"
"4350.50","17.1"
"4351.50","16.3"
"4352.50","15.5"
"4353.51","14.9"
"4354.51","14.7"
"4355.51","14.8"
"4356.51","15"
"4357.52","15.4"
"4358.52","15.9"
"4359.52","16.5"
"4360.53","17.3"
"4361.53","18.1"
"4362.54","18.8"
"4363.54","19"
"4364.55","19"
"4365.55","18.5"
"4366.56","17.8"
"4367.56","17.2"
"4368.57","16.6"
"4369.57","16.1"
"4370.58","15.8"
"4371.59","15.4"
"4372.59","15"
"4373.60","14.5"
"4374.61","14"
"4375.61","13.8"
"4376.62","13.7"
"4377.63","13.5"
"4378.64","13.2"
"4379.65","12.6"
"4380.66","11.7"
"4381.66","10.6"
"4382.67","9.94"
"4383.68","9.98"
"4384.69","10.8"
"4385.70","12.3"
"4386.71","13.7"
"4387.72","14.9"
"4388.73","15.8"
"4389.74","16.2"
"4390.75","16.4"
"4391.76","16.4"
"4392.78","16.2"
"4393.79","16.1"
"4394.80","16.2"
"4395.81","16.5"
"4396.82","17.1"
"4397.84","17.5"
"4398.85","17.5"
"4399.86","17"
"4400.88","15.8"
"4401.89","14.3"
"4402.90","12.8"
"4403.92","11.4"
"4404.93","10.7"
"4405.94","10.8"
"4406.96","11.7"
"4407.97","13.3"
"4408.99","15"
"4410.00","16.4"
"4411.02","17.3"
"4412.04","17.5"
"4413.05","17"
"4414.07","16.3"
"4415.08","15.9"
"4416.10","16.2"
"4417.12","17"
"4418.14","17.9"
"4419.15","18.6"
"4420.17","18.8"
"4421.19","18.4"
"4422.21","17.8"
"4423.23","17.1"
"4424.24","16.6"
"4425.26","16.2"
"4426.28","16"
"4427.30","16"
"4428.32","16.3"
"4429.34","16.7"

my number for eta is 17.6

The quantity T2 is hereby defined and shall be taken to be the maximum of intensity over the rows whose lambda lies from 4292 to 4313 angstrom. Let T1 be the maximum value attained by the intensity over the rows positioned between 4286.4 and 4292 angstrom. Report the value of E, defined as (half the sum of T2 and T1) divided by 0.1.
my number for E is 115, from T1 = 10.9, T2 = 12.1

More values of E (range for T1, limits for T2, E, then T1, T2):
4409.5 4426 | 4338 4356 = 182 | 18.8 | 17.6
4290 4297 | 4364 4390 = 150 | 11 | 19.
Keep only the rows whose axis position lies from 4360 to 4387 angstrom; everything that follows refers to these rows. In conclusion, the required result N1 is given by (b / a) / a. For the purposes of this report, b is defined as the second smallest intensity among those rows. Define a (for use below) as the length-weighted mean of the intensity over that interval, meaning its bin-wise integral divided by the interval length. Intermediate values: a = 15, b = 9.98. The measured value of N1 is 0.046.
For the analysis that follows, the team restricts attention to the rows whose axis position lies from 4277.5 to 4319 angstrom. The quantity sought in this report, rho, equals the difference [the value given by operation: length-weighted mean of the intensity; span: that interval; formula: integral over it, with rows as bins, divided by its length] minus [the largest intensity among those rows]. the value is -6.3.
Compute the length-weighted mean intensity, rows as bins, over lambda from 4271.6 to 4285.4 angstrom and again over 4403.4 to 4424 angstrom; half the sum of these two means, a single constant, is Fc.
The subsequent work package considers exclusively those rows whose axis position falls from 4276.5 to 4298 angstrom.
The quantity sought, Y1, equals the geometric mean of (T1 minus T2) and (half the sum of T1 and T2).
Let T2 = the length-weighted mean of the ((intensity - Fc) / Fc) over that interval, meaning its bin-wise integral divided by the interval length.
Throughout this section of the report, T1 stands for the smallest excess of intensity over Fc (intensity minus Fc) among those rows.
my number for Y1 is 3.4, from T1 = -5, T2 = -0.17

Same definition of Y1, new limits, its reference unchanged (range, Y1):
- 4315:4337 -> 1.5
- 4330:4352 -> 0.3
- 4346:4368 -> 1.0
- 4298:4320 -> 3.4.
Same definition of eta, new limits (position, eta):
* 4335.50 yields 16.4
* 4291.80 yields 9.14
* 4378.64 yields 13.2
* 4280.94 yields 12.9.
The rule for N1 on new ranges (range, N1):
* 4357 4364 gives 0.053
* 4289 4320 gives 0.068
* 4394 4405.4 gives 0.049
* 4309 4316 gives 0.071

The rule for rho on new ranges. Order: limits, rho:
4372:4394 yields -2.7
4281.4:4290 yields -1.5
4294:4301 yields -0.5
